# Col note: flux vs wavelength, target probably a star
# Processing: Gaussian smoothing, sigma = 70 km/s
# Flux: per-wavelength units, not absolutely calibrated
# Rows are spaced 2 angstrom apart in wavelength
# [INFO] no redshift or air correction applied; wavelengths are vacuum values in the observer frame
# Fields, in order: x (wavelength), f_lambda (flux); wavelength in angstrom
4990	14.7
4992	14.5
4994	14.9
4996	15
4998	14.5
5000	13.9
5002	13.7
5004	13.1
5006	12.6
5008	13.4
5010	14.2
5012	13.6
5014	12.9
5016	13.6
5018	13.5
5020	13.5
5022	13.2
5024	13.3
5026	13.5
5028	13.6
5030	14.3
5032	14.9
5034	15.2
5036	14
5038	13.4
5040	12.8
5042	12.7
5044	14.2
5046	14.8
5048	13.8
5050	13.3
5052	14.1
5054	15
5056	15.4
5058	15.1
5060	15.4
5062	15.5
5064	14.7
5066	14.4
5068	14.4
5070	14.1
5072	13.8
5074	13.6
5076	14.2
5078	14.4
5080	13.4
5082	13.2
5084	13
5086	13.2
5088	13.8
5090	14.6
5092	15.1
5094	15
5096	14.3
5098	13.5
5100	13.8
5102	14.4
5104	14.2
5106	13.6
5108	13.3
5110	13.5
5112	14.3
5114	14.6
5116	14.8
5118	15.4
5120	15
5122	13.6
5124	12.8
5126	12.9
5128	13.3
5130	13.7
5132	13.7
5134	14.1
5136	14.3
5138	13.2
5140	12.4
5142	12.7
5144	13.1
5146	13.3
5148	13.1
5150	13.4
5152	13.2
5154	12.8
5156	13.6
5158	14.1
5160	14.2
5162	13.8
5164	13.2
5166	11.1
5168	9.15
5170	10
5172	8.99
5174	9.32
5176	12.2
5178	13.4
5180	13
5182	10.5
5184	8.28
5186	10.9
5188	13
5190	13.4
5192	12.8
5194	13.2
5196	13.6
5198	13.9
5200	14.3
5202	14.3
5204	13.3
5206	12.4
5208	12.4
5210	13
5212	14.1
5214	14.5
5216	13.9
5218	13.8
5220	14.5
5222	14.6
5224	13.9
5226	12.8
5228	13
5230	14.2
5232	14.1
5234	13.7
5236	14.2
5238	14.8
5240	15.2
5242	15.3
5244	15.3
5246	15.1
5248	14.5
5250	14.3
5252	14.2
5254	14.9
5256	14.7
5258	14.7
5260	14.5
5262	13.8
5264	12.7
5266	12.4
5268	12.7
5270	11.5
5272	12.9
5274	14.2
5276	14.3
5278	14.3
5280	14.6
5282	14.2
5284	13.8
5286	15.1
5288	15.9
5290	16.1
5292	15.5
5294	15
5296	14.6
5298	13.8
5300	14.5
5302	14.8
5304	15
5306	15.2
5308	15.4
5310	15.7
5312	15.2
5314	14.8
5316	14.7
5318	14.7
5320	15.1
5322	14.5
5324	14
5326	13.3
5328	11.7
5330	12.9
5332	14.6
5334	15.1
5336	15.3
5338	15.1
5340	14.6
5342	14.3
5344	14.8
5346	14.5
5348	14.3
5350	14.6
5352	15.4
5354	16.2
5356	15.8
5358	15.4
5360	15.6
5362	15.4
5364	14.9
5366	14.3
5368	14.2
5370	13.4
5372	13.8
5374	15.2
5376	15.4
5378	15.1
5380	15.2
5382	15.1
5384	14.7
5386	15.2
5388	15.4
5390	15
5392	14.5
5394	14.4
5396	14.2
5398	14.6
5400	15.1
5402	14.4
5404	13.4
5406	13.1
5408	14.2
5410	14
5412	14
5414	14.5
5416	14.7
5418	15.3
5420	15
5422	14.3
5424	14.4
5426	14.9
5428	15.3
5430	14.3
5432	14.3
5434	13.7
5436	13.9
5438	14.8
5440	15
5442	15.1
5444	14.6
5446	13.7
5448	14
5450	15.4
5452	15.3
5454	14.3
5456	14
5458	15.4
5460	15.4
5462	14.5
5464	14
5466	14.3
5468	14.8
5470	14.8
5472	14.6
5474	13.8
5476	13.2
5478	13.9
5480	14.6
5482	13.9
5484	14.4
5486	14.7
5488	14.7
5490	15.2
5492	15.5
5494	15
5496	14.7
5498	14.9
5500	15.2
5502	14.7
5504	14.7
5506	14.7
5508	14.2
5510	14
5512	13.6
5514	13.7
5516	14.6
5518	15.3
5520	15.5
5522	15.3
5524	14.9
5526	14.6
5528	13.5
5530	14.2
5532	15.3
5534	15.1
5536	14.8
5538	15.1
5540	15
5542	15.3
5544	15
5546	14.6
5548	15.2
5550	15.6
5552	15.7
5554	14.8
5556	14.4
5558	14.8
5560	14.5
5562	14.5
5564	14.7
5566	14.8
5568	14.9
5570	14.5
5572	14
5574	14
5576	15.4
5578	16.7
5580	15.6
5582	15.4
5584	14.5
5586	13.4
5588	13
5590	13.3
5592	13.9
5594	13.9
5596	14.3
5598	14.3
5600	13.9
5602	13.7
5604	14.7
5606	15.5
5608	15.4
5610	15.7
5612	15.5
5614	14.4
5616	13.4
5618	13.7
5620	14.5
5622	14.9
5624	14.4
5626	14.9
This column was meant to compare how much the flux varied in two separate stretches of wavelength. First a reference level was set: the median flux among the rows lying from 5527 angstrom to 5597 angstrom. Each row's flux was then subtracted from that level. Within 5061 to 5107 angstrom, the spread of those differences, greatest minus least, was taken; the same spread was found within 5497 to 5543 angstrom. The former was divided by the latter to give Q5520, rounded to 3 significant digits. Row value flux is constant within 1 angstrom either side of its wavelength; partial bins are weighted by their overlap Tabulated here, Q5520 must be 1.25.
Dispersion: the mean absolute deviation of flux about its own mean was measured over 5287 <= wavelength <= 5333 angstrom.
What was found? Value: 0.69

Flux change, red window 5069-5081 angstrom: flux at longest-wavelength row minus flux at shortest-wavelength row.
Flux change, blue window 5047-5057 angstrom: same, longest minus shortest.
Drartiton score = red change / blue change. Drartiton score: -0.44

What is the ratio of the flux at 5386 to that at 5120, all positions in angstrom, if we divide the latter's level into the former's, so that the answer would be 1.01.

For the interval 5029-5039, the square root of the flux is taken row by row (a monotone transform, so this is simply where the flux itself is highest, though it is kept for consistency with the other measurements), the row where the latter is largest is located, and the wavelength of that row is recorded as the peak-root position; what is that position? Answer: 5034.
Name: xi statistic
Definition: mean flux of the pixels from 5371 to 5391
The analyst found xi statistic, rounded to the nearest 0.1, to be 15.0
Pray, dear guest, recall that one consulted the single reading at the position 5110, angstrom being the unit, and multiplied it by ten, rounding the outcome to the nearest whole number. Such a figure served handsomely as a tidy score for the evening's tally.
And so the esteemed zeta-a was 135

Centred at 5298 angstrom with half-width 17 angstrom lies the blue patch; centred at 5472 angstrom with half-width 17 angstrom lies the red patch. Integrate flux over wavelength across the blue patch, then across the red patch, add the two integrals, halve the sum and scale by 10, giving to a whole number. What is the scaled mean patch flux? 4996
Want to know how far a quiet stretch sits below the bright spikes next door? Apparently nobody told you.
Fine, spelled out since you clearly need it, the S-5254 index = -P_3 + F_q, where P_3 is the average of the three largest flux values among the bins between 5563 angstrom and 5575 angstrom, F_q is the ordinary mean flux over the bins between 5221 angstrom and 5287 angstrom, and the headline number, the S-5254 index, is -0.72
